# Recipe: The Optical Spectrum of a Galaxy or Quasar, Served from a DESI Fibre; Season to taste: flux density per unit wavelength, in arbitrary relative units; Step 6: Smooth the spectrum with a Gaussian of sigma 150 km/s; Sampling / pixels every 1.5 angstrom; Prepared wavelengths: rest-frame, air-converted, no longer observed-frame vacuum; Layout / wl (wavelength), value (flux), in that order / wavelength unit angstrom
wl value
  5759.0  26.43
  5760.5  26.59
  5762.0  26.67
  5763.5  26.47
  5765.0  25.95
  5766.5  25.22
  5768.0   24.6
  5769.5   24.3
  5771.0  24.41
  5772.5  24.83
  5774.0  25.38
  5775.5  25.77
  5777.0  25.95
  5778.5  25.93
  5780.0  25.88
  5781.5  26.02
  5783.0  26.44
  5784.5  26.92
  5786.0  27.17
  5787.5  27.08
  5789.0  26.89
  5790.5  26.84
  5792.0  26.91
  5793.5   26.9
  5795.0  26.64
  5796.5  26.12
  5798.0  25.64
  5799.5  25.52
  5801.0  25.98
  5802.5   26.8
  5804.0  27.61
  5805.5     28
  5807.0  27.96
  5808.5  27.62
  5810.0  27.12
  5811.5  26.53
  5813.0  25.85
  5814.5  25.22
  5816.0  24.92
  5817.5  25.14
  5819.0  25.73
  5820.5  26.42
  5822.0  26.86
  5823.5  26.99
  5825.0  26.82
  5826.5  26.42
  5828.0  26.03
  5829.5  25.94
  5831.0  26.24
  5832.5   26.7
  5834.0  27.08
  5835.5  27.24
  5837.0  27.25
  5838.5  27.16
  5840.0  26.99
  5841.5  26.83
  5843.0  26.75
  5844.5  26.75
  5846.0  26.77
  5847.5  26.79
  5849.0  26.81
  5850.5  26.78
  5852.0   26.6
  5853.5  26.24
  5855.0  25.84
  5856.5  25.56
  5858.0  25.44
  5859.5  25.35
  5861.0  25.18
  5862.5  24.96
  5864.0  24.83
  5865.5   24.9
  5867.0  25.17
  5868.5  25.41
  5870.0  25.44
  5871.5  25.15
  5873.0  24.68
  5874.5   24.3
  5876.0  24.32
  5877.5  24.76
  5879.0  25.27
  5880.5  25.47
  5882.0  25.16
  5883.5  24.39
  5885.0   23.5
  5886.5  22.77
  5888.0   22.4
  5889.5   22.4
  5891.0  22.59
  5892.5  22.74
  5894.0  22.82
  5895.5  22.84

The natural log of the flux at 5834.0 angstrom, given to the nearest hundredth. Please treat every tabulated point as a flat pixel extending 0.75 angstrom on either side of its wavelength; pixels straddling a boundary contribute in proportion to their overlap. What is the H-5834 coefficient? 3.30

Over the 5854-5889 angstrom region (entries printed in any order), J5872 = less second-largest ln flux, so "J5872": -3.24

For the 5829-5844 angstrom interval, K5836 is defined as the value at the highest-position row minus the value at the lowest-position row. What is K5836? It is 0.8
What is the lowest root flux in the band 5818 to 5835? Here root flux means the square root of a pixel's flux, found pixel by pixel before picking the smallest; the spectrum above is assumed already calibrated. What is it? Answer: 5.07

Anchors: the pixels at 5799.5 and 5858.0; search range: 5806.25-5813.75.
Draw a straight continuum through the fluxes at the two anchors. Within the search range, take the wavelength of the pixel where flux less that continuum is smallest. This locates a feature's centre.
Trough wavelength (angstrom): 5813.0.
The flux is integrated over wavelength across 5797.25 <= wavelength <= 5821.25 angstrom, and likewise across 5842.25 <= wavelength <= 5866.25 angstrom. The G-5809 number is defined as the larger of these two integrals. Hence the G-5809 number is 633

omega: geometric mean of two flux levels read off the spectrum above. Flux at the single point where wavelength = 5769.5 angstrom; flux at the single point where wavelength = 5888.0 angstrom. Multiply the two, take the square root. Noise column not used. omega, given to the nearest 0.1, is 23.3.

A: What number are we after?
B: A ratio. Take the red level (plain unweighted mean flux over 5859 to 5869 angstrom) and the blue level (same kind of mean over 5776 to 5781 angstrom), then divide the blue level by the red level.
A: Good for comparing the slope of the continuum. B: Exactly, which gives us 1.03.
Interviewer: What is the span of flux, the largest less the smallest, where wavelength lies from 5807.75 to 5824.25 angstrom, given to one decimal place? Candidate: 2.7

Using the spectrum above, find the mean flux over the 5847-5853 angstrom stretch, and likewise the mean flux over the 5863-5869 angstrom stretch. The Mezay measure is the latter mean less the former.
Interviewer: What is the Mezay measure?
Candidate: -1.7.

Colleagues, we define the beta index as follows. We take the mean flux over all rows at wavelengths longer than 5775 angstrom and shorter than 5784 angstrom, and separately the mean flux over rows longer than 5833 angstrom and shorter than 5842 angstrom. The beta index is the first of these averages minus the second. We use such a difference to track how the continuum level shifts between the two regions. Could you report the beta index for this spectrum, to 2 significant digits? -1.1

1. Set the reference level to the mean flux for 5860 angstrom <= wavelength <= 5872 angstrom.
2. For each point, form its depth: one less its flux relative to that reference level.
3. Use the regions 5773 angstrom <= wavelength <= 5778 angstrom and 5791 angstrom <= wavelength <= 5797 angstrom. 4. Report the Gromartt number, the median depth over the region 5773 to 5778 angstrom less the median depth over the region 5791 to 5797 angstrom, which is 0.04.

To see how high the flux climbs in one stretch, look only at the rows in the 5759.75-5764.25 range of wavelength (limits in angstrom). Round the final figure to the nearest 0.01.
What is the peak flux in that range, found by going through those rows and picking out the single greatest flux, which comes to 26.67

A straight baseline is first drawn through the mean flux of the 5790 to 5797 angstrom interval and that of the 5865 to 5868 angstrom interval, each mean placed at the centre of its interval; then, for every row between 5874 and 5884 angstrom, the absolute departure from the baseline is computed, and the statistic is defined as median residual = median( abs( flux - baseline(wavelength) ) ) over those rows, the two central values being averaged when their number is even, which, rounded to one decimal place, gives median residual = 0.5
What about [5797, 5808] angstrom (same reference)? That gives 1.0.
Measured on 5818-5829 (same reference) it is 0.5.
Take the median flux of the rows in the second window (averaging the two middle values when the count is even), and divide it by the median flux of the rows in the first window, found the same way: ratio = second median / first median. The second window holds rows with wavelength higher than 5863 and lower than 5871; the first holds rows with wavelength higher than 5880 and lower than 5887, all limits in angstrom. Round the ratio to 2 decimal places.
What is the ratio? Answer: 1.03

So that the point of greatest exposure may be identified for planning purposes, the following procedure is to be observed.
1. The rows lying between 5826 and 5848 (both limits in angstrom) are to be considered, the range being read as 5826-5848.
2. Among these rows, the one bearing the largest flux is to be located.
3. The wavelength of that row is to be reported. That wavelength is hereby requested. 5837.0 angstrom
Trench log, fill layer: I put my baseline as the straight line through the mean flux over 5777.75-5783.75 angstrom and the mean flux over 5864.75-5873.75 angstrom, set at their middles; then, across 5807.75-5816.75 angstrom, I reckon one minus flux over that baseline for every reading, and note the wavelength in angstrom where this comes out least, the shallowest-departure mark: 5808.5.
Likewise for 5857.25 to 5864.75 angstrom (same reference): 5858.0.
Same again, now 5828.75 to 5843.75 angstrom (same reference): 5837.0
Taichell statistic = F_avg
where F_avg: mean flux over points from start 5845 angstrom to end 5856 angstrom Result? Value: 26.5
